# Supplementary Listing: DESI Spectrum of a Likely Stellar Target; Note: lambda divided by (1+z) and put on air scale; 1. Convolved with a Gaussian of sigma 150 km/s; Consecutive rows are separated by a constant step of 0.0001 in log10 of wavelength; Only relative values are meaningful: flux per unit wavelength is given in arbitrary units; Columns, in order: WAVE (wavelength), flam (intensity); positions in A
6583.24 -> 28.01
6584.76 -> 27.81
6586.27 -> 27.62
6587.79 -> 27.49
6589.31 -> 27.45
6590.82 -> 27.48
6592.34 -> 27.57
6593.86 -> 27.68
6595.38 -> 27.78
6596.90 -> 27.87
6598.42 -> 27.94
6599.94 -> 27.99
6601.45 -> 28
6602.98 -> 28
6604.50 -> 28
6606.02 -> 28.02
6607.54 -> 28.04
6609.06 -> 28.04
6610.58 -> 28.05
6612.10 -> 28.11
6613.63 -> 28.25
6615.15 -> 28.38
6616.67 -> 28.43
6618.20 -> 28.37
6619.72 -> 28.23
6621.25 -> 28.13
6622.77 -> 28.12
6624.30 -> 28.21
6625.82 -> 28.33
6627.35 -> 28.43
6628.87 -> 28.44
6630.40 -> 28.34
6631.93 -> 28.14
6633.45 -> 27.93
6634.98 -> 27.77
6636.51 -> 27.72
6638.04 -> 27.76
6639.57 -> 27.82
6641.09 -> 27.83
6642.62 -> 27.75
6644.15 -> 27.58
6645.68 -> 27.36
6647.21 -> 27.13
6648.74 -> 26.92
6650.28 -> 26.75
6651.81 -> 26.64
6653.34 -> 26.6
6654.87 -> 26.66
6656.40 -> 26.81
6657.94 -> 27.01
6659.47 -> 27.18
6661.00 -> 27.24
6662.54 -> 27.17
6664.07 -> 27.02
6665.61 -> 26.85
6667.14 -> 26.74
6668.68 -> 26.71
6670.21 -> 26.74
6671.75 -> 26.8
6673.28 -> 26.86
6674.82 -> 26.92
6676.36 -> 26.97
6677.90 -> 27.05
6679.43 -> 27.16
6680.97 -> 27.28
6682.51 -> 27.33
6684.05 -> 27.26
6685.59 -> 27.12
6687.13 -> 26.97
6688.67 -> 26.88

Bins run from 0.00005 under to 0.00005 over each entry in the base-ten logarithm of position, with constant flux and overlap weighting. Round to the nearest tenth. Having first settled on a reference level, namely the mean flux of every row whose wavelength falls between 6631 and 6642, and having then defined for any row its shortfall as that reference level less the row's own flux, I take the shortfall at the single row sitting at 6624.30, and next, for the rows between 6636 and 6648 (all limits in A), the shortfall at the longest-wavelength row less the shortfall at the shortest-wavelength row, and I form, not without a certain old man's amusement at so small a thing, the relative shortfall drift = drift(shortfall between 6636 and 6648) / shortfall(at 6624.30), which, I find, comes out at -1.7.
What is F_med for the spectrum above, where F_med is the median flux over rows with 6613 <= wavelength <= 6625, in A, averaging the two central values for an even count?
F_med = 28.2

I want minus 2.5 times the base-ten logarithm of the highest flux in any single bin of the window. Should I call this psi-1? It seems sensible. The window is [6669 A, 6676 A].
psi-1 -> -3.58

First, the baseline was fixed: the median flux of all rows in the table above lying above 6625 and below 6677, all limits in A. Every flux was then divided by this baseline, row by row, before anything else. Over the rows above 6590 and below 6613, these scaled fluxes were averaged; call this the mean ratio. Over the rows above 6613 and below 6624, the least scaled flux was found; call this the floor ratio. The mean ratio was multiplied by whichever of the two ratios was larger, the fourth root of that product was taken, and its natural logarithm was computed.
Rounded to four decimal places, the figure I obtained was 0.0156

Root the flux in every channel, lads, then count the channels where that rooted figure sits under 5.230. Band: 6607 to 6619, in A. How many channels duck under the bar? 0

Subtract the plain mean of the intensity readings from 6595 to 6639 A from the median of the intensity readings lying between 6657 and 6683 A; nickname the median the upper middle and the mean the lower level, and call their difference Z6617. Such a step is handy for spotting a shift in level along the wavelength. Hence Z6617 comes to -1.1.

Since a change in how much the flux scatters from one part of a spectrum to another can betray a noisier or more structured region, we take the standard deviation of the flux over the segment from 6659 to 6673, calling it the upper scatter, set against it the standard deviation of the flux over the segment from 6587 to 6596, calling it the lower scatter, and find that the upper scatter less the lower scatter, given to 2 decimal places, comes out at 0.08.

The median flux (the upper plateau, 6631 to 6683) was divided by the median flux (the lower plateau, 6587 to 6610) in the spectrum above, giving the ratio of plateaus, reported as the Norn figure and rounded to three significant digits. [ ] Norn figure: 0.970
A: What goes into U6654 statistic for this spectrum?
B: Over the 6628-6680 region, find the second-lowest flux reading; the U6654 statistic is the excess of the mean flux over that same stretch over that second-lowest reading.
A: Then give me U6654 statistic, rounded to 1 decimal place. 0.6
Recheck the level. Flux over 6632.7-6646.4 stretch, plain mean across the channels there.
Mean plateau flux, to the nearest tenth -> 27.7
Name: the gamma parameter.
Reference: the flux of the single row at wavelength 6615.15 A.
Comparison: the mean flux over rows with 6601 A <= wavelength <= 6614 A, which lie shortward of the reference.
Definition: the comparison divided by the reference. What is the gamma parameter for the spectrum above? 0.99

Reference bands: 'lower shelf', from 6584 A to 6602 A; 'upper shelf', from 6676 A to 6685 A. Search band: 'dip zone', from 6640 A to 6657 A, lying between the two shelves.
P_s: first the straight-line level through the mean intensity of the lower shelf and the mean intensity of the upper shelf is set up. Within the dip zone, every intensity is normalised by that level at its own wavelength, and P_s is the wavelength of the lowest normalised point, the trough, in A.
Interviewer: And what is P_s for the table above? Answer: 6653.34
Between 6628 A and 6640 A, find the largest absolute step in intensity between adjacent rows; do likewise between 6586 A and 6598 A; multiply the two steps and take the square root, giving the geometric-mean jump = 0.165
